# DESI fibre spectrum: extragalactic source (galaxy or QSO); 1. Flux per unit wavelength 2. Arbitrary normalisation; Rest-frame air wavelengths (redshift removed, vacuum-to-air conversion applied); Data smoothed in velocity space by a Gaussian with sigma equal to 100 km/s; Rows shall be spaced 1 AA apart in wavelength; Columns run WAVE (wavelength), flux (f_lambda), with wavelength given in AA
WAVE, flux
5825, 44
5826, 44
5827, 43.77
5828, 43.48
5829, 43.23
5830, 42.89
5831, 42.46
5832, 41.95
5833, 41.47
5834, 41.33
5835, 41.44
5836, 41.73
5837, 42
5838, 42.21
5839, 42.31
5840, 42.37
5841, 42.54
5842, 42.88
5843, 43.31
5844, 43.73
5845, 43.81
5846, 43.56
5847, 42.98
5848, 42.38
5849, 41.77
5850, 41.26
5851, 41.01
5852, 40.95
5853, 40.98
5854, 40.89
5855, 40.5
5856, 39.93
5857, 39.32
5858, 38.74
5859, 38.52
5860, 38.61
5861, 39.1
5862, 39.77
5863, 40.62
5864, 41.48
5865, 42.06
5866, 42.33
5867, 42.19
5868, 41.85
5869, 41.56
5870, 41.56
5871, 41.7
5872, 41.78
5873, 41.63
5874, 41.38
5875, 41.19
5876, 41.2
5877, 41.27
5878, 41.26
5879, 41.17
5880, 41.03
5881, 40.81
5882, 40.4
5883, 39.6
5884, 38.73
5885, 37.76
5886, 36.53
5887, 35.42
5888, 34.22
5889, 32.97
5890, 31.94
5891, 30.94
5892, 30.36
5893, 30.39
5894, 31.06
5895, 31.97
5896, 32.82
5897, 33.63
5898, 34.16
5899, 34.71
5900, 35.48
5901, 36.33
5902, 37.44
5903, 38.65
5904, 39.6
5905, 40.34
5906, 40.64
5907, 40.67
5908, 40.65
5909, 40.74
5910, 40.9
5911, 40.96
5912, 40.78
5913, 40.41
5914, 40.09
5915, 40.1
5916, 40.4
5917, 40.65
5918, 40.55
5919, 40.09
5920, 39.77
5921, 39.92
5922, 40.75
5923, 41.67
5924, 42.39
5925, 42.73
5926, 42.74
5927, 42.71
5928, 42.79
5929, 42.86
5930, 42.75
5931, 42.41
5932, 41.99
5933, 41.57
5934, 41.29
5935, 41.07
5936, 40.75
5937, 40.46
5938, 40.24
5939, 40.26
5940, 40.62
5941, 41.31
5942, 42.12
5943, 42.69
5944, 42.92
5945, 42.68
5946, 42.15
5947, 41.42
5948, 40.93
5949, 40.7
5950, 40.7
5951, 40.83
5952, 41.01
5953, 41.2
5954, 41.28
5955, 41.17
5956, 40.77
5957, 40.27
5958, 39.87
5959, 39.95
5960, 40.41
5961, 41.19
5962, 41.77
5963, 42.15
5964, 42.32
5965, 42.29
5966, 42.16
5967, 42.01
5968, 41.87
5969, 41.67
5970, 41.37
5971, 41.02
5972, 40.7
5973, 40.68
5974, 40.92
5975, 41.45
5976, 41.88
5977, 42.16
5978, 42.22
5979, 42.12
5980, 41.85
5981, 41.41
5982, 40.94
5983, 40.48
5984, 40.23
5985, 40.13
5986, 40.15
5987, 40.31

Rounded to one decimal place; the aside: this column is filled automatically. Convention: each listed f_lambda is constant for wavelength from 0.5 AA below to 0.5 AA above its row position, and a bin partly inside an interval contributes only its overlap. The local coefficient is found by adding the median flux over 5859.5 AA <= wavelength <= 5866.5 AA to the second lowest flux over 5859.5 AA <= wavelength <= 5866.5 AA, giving 79.7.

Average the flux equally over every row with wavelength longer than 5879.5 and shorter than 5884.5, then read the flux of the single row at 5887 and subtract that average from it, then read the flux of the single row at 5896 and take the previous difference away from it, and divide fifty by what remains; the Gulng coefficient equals 1.33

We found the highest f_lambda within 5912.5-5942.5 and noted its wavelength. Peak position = 5929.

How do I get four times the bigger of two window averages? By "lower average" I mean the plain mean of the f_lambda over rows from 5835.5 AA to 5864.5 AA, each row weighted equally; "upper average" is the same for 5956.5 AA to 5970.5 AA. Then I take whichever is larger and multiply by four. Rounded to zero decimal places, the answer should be 166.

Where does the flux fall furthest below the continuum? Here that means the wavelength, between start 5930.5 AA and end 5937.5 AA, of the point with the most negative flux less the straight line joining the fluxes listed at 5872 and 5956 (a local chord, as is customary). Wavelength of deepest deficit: 5937 AA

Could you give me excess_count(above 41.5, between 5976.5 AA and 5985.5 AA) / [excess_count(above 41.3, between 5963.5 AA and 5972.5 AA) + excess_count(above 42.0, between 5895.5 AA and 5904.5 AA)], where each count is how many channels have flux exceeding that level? 0.6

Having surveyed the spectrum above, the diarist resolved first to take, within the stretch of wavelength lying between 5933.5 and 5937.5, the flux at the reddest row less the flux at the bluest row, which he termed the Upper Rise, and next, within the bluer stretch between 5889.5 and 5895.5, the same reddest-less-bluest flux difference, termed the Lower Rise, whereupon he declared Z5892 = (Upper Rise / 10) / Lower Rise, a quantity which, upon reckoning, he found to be -2.77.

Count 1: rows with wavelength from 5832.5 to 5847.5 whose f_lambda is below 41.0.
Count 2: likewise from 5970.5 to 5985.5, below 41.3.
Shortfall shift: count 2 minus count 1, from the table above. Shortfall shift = 8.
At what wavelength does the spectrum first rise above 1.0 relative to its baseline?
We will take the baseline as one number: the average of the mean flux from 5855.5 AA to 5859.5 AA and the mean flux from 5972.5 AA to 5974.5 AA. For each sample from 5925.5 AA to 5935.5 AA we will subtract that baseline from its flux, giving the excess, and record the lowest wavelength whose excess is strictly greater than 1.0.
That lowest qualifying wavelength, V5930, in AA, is 5926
